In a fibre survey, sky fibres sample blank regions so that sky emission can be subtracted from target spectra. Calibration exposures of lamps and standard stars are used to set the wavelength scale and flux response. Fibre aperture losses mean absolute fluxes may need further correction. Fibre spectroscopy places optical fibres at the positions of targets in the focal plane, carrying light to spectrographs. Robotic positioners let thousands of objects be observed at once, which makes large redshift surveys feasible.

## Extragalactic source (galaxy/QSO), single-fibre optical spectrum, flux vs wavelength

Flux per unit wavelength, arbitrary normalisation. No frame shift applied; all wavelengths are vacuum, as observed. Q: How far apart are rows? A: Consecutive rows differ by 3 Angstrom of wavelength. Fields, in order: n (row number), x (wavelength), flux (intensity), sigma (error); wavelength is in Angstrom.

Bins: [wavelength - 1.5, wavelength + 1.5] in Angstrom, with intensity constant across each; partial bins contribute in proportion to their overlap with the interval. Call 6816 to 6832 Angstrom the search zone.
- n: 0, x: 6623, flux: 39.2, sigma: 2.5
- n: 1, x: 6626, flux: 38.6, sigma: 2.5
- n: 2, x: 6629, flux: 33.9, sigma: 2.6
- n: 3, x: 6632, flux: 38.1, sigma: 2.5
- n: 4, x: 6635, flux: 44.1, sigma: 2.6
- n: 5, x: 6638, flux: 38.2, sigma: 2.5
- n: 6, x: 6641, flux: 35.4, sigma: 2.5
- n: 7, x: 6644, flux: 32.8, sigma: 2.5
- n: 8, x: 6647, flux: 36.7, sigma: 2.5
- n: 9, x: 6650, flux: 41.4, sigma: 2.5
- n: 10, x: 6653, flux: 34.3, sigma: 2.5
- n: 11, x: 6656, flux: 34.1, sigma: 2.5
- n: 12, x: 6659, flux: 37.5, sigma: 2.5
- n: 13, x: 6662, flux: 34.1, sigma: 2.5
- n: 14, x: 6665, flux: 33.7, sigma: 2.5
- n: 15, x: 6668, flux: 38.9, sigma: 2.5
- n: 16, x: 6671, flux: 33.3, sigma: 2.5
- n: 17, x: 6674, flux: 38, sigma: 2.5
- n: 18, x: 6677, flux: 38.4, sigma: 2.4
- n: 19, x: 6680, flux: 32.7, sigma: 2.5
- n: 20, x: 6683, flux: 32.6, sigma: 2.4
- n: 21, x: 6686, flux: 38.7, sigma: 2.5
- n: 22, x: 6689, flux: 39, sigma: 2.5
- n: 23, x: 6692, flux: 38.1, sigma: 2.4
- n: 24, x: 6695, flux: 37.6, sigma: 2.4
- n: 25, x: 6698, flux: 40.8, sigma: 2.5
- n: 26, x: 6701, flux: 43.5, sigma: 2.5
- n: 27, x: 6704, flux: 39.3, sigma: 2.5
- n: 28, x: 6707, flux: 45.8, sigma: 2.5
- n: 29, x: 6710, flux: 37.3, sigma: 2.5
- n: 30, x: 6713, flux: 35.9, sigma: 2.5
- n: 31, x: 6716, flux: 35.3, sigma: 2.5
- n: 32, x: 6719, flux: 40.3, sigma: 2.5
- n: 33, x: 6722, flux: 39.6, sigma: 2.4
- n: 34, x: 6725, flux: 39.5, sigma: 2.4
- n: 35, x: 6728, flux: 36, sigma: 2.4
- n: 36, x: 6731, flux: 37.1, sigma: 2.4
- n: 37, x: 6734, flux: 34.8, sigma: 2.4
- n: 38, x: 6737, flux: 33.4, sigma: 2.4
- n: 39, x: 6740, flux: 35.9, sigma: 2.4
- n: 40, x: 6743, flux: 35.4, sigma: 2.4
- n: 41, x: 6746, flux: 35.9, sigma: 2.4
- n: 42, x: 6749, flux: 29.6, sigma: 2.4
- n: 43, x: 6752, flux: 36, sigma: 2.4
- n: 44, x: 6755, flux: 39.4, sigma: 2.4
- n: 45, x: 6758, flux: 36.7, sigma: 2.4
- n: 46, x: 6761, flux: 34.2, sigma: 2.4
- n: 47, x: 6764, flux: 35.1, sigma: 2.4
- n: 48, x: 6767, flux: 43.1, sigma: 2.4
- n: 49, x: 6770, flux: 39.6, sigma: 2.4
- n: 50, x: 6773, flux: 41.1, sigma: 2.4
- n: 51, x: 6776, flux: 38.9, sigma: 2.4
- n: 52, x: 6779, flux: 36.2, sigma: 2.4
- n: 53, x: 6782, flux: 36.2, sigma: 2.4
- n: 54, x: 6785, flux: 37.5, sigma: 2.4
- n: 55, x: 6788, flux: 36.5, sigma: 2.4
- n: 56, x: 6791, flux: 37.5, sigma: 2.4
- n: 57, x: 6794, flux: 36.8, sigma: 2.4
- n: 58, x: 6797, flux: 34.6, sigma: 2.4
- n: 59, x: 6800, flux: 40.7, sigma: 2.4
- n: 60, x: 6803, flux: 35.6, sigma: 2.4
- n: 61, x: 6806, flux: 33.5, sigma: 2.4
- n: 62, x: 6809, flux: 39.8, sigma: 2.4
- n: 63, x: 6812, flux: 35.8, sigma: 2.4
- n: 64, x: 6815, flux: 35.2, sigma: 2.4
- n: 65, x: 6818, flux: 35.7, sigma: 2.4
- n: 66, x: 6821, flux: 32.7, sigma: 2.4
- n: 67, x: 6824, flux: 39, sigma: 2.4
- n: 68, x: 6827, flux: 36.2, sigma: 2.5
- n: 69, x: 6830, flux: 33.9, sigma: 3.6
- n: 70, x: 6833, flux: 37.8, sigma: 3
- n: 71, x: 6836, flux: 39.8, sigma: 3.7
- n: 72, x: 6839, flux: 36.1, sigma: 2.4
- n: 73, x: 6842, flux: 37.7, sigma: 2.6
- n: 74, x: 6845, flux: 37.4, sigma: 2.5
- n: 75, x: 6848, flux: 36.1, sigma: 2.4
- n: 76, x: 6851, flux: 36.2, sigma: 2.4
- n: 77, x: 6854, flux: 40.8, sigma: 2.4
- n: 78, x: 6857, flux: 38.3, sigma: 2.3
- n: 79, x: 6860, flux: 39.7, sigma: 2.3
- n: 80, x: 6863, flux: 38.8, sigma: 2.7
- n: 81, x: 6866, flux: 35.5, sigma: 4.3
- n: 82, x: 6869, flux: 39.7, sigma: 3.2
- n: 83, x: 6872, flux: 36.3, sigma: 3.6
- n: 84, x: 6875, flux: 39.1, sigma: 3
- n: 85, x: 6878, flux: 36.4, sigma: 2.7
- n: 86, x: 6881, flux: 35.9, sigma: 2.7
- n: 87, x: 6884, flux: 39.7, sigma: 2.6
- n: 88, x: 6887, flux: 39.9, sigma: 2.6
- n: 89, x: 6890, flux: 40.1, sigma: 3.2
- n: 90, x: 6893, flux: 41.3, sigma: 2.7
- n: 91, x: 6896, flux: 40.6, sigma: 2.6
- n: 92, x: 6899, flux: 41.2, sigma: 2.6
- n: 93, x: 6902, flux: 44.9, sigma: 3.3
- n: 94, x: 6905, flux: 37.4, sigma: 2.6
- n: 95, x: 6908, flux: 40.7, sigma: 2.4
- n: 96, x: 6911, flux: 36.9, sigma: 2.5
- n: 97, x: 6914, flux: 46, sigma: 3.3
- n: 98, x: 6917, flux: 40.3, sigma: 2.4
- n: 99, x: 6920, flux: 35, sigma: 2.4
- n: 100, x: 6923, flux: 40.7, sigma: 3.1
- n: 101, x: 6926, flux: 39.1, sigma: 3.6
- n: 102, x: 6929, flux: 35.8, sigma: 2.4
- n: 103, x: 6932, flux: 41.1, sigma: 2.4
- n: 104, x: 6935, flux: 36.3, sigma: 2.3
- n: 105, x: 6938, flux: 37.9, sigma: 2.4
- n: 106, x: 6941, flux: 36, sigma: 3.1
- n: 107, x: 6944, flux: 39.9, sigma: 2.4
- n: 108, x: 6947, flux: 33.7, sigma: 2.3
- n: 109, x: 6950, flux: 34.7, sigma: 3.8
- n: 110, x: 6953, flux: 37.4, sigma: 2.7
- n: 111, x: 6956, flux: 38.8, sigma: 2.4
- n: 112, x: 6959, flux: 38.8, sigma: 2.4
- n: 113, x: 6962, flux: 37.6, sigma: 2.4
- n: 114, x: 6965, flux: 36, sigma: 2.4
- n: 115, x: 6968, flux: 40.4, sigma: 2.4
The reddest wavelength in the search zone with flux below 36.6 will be 6830 Angstrom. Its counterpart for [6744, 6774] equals 6764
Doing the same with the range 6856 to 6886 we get 6881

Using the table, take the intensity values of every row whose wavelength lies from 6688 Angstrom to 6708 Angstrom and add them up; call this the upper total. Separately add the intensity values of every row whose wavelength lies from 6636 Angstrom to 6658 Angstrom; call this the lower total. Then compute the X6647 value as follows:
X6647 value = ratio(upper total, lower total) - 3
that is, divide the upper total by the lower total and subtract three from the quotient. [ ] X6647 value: -1.9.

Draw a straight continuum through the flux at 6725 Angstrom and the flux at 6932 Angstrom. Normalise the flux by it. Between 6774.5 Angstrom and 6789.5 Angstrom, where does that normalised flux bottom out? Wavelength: 6782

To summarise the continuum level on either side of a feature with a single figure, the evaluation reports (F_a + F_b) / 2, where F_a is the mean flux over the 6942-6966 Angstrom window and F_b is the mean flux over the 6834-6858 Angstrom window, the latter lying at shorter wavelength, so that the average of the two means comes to 37.5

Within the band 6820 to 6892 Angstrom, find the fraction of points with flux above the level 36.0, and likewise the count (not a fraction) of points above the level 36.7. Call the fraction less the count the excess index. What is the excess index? -13.2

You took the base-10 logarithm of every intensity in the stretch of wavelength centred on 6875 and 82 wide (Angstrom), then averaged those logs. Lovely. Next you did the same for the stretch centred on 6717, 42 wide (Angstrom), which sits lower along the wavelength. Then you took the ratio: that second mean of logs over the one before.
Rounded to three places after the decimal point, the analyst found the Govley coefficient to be 0.996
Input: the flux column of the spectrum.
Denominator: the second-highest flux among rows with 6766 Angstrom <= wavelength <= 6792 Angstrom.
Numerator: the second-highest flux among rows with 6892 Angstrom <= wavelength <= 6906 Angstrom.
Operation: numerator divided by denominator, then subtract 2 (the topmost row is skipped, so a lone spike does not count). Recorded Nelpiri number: -1.00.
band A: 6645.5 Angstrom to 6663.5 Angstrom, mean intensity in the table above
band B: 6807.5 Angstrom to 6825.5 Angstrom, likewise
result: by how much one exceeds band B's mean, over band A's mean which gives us -0.97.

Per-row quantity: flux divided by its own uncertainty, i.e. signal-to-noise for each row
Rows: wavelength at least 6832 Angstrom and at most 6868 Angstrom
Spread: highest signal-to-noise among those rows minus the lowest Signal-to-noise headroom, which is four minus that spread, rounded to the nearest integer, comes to -5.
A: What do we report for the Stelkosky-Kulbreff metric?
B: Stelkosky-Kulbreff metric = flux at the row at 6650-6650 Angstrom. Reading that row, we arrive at 41.4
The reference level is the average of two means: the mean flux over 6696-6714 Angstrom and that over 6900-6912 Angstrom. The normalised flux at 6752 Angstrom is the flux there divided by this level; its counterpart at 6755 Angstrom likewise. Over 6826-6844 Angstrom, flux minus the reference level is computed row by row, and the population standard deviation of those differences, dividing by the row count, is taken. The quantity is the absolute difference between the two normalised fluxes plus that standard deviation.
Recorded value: 1.91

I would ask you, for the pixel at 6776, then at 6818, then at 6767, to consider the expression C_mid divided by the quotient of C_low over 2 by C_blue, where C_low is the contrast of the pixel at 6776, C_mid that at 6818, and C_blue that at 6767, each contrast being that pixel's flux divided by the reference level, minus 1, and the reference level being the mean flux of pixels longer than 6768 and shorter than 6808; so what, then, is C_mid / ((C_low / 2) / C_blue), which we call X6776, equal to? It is -0.3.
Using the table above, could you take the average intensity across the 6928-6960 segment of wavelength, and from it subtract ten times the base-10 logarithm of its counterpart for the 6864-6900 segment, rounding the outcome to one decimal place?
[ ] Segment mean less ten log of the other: 21.4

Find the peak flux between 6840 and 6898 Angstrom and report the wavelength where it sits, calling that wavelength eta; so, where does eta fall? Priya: 6893 Angstrom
